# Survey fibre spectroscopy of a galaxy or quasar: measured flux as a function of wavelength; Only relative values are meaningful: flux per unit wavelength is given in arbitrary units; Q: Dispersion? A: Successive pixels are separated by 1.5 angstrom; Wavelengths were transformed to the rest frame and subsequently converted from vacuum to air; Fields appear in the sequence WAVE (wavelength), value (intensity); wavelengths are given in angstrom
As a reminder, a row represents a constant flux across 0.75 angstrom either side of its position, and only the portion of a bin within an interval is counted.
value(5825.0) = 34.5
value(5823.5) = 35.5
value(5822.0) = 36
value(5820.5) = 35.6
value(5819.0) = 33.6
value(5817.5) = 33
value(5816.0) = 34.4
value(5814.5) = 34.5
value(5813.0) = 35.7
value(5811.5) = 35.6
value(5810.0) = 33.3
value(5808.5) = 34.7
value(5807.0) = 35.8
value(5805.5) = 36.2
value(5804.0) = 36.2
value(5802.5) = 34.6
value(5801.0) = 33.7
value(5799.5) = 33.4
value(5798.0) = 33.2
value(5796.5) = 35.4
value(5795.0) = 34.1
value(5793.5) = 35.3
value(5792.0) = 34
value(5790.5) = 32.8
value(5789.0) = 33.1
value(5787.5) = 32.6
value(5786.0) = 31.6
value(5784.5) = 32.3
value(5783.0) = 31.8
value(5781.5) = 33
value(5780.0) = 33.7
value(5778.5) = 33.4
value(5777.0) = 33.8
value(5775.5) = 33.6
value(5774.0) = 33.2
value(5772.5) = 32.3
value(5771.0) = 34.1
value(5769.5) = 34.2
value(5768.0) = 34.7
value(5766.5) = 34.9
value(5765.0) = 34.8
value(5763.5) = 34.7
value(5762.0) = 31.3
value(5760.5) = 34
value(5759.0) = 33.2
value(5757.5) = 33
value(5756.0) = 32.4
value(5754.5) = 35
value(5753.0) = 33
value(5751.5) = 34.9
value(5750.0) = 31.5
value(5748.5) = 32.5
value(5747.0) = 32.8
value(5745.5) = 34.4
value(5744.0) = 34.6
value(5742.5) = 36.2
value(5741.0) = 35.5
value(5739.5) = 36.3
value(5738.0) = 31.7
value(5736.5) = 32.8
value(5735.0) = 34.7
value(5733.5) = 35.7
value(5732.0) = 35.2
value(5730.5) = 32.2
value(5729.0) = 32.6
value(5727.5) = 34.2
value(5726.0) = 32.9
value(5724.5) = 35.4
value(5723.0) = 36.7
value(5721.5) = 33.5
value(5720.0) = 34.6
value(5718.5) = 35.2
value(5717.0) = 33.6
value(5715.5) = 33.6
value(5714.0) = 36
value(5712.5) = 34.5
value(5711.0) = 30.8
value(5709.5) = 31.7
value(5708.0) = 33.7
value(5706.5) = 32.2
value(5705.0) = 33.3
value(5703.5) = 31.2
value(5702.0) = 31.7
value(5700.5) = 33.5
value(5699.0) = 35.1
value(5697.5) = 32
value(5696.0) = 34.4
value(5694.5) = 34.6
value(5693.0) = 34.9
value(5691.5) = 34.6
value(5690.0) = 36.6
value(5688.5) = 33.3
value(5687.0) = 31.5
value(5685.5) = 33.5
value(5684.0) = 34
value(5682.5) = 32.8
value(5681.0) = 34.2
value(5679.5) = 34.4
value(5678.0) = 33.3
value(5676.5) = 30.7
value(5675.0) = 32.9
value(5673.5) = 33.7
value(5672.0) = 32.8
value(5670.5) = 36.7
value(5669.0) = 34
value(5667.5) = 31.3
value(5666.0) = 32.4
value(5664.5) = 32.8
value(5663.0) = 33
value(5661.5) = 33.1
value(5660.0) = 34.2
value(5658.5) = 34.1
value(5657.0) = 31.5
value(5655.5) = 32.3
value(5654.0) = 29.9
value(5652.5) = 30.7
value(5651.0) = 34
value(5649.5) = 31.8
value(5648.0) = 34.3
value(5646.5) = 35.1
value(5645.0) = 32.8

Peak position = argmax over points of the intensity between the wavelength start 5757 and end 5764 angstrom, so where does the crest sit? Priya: 5763.5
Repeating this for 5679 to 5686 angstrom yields 5679.5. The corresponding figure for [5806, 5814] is 5807.0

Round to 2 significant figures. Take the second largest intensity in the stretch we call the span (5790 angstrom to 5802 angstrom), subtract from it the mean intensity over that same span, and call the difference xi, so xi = 1.3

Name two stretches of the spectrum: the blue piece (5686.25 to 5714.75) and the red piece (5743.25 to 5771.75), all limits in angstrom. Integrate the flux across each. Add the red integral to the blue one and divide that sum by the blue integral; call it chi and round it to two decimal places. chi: 2.01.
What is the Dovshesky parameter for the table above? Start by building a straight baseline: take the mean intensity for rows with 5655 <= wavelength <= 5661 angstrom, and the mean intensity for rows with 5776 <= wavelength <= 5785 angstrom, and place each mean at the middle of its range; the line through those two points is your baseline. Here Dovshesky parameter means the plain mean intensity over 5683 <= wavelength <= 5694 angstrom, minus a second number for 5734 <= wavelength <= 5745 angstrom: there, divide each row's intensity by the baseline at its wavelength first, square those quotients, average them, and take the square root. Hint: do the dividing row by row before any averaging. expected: 33.0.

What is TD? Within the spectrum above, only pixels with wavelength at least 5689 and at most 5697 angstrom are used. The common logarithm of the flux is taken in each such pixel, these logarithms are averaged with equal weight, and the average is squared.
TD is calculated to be 2.38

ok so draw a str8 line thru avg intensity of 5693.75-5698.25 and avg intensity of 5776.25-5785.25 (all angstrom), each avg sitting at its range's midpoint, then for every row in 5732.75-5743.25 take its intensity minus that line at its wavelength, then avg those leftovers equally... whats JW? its 1.4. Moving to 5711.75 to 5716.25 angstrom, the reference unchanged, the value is 1.2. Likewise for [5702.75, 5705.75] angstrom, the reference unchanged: -1.4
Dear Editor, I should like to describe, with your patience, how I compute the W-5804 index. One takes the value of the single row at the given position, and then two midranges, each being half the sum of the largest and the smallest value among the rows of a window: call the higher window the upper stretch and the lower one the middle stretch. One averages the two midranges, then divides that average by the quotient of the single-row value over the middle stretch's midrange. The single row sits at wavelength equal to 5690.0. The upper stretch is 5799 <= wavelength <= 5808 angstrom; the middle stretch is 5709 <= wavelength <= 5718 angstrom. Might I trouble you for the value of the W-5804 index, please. 31.1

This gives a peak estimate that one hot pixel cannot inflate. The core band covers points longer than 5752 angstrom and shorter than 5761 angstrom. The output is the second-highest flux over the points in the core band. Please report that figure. 34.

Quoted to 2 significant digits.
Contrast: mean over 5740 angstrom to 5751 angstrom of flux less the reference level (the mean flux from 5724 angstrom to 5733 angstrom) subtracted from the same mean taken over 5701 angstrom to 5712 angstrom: -1.8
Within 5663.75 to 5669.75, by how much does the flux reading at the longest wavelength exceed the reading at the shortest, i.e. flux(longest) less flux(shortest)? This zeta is 1.2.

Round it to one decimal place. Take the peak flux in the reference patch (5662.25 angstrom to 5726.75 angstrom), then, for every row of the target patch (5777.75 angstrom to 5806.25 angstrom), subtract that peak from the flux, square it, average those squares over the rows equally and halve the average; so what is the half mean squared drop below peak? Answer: 5.3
